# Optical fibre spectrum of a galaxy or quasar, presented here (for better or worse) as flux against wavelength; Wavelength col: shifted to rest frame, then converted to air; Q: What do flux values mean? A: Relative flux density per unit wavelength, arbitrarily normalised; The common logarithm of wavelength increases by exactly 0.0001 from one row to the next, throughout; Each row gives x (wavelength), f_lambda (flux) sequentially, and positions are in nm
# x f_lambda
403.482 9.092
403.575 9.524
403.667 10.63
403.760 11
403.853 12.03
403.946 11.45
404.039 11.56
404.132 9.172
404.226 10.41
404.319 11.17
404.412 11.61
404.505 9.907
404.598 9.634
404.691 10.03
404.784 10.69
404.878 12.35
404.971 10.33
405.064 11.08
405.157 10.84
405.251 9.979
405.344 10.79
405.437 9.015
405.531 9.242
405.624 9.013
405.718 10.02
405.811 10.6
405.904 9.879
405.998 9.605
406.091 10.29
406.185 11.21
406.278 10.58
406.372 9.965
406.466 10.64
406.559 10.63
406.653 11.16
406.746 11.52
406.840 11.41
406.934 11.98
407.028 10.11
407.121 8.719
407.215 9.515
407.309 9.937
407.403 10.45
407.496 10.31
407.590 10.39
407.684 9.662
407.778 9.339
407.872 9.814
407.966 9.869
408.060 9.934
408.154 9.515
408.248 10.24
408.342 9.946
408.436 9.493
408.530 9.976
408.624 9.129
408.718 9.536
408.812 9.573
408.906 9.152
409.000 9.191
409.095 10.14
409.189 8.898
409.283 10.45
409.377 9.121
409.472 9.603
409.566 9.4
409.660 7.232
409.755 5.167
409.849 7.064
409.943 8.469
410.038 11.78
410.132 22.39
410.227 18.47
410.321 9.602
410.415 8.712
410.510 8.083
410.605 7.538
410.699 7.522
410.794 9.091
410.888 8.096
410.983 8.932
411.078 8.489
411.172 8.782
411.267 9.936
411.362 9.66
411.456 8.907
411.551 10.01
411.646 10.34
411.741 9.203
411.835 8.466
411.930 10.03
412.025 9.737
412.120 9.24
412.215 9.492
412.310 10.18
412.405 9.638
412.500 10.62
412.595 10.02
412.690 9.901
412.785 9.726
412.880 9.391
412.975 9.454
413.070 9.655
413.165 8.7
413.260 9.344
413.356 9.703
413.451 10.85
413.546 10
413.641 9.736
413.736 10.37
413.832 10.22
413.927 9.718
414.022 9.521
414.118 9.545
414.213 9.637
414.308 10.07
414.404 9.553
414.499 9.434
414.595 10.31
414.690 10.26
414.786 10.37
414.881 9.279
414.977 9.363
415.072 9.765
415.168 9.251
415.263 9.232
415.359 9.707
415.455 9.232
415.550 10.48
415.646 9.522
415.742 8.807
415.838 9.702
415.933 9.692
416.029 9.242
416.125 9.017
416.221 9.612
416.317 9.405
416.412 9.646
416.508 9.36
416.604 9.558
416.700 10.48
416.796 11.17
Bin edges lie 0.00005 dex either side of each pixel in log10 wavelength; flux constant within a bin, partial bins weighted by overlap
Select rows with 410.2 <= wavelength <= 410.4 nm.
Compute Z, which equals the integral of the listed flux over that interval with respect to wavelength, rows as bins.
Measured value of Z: 2.6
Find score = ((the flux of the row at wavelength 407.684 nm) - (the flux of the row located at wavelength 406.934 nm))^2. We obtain 5.4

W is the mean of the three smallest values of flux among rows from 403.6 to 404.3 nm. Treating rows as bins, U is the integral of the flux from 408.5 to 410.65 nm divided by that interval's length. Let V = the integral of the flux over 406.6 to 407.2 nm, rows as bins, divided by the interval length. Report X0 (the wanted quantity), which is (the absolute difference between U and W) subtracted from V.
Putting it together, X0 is 10.6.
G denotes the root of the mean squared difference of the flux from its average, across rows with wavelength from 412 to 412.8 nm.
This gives 0.4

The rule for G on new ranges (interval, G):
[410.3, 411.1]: 0.7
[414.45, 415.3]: 0.5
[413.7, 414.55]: 0.3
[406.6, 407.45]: 1.0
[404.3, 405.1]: 0.8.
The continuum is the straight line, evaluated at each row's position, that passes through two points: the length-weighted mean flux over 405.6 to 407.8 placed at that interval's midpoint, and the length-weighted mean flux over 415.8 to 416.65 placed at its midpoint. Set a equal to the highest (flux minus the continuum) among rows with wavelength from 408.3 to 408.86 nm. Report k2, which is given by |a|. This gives 0.18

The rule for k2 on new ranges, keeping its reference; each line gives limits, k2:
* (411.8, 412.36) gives 0.36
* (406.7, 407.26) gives 1.69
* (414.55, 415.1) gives 0.77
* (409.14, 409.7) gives 0.36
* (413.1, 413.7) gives 1.13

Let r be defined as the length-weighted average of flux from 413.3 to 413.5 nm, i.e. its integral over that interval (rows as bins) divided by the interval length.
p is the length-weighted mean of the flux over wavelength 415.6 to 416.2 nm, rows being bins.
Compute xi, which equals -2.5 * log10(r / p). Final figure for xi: -0.10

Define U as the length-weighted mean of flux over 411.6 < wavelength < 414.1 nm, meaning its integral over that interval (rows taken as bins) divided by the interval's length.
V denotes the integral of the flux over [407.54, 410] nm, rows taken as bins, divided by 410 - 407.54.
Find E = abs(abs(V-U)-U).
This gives 9.2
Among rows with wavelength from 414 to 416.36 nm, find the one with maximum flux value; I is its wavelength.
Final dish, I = 415.550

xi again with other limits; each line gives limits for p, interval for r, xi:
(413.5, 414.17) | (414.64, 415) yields 0.00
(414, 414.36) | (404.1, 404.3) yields -0.03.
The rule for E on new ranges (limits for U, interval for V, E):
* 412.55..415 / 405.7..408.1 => 9.3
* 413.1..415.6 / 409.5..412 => 9.7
